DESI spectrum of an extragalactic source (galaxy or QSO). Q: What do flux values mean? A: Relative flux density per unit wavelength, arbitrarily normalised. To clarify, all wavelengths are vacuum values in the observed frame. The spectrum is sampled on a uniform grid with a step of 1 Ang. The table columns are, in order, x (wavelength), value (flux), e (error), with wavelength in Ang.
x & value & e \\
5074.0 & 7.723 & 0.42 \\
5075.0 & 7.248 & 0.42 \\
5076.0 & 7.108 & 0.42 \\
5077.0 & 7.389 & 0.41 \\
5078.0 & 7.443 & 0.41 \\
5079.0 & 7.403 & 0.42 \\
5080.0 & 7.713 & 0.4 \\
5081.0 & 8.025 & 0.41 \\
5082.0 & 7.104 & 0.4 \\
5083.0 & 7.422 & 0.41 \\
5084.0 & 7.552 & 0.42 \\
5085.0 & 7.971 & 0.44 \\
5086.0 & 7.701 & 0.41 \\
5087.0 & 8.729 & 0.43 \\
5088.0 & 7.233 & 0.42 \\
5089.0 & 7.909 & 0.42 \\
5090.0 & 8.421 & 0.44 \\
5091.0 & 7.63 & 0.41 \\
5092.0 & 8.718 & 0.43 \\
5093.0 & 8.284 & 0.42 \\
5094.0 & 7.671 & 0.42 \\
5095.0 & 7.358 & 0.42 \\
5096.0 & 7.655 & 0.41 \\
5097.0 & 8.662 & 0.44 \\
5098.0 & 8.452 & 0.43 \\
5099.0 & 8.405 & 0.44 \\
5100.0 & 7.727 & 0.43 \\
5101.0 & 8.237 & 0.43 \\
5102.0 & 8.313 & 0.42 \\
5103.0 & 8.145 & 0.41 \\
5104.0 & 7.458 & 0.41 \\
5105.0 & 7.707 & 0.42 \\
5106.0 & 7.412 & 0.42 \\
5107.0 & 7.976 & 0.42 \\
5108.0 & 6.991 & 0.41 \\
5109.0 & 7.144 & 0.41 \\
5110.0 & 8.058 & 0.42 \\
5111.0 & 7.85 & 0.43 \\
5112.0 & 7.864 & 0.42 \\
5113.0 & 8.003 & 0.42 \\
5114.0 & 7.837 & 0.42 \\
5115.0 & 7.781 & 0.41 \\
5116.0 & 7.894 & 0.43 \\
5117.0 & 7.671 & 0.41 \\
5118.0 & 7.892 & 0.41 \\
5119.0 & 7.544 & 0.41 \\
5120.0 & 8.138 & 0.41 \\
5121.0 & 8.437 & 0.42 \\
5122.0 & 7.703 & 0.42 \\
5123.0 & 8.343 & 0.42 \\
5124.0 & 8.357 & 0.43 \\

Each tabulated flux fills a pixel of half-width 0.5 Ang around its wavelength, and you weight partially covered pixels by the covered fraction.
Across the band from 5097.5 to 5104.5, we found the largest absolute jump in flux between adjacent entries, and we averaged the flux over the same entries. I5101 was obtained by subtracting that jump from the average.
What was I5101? 7.4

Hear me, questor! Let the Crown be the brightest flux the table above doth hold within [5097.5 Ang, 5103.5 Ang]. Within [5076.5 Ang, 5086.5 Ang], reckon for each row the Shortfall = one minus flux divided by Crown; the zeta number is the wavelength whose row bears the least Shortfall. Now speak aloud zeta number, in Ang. 5081.0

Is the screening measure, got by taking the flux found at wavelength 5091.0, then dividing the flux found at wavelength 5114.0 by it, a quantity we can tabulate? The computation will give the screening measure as 1.03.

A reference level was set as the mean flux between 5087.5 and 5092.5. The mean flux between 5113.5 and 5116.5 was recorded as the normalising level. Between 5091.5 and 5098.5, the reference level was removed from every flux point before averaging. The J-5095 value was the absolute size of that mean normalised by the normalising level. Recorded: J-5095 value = 0.017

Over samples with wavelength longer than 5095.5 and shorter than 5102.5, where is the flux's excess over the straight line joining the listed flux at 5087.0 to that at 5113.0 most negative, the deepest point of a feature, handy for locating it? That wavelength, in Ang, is 5096.0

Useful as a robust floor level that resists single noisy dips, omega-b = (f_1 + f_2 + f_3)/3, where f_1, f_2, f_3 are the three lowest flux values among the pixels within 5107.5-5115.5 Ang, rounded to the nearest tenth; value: 7.3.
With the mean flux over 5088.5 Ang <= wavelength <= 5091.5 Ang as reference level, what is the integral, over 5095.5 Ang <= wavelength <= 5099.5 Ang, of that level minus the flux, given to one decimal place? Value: -1.2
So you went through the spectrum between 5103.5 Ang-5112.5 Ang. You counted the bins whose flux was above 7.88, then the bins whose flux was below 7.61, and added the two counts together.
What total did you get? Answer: 6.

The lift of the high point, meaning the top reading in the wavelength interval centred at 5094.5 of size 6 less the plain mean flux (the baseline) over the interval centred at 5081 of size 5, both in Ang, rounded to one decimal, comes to 1.2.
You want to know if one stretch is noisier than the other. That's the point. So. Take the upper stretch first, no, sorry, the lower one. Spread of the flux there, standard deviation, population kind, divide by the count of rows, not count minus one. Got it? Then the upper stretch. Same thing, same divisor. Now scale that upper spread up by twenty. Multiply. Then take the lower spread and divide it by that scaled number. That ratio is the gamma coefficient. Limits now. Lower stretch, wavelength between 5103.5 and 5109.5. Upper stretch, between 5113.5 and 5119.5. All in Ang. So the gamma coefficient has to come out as 0.13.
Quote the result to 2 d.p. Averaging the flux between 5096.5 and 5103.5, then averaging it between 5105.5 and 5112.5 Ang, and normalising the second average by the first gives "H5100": 0.92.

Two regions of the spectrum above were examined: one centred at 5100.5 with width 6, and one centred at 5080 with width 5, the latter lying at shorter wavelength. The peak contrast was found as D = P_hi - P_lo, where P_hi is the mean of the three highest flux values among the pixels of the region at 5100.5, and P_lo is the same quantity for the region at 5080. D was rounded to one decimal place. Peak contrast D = 0.7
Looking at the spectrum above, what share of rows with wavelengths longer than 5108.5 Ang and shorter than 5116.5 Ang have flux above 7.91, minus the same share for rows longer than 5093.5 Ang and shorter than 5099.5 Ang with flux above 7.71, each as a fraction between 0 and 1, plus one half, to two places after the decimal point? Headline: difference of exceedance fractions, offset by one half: 0.25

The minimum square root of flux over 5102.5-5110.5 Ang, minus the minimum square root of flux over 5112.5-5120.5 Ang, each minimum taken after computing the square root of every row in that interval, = -0.10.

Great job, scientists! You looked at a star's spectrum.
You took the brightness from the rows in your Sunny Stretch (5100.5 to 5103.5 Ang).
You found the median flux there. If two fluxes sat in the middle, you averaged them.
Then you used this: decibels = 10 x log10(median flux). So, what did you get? 9.2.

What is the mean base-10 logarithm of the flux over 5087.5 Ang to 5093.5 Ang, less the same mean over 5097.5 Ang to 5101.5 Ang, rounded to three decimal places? -0.010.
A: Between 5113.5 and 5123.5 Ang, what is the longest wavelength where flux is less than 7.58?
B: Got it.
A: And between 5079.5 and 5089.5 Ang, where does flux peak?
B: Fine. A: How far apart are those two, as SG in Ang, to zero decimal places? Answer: 32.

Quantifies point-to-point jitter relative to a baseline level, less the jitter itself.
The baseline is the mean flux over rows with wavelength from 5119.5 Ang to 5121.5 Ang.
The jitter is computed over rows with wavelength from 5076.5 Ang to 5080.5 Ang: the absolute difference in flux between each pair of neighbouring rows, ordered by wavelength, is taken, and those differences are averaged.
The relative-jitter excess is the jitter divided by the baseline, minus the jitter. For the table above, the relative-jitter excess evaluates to -0.12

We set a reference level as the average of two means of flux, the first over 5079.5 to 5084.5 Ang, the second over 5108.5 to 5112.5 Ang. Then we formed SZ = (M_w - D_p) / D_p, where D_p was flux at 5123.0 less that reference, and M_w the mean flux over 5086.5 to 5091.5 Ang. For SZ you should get 10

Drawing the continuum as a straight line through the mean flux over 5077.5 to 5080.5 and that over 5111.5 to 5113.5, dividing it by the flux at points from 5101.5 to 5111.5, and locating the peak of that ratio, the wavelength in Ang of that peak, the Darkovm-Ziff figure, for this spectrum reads 5108.0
